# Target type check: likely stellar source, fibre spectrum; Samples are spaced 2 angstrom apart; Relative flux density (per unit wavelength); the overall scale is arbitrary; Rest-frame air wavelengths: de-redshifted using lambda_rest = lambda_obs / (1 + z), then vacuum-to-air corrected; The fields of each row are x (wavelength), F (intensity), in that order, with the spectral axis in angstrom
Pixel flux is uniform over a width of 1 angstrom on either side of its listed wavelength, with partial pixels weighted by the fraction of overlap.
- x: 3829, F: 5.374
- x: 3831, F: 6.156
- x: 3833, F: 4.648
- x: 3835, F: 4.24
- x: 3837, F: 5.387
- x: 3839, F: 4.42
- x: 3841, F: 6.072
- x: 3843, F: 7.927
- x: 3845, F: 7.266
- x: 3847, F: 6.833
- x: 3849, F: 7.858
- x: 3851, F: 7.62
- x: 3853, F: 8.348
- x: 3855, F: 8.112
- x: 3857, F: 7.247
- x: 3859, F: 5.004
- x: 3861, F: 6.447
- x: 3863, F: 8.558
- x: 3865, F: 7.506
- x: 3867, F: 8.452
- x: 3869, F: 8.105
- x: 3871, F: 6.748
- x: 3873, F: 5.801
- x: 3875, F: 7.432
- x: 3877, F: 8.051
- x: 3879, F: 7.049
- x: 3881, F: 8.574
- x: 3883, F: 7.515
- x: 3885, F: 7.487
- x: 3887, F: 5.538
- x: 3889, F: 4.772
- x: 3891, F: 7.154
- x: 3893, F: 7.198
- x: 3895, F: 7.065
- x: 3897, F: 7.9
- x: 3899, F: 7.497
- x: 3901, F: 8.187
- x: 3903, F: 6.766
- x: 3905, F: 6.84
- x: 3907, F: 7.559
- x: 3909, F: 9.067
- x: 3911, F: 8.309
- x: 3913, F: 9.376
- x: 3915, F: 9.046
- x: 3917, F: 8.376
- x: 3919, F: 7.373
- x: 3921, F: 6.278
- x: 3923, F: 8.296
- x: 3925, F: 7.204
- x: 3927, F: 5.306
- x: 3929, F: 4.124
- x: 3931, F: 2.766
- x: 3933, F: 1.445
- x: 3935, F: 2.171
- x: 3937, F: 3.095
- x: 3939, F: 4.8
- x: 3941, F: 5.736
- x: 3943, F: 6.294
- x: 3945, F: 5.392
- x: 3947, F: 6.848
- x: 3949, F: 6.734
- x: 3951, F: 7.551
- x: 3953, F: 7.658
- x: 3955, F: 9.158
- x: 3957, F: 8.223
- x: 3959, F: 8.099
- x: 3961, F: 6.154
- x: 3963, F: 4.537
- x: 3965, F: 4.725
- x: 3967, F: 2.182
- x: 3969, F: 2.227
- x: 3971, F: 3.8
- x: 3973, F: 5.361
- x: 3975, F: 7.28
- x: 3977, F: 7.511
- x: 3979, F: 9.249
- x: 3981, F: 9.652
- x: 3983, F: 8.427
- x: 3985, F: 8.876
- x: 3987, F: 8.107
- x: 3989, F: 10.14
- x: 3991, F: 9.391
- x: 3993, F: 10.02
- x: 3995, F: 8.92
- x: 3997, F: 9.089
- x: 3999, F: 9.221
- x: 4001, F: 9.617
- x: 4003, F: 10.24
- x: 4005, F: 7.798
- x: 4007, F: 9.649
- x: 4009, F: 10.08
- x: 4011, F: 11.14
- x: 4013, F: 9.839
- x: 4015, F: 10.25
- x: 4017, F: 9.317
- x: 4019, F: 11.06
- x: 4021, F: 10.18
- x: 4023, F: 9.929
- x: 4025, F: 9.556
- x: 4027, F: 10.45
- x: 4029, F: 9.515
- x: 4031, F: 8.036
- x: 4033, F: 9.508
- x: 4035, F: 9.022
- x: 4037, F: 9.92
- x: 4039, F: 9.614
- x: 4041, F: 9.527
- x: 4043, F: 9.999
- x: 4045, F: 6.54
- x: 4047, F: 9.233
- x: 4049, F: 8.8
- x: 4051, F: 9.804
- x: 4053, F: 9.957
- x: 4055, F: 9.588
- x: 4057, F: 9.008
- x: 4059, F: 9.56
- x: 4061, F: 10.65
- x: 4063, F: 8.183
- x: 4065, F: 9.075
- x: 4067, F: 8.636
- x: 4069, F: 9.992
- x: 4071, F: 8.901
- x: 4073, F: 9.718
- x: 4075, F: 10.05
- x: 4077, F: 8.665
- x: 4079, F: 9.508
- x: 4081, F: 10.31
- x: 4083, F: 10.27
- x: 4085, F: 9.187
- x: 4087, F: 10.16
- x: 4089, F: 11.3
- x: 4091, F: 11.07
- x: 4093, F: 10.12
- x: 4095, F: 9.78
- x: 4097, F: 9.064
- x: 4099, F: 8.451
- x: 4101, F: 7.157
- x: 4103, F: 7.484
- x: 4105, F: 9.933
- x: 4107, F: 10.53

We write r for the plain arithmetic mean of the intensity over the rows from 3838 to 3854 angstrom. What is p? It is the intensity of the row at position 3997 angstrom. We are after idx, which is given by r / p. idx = 0.8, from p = 9.089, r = 7.0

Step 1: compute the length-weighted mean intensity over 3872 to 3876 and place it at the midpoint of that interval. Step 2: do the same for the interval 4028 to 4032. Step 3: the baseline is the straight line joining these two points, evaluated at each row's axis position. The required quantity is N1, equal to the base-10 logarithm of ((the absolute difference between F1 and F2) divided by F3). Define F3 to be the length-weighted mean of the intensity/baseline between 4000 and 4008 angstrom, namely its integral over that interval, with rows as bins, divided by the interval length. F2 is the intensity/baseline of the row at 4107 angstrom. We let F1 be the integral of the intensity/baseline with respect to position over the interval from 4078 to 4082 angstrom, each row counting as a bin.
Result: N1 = 0.4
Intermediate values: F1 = 4.2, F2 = 1.07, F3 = 1.11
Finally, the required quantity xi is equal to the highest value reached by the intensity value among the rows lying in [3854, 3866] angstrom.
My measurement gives 8.558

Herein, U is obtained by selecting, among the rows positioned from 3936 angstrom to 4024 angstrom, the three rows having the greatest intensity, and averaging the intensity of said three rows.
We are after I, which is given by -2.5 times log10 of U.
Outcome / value -2.6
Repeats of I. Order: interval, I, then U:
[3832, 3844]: -2.0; 6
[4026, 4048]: -2.5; 10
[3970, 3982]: -2.4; 9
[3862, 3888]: -2.3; 9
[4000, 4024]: -2.6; 11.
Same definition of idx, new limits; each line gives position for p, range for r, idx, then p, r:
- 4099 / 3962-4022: 1.0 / 8.451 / 8.3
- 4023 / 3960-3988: 0.6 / 9.929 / 6.3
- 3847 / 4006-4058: 1.4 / 6.833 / 9.6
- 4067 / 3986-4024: 1.1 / 8.636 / 9.7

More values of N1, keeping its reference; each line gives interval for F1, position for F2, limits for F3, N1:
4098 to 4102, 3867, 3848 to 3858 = 0.2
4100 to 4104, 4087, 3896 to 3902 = 0.2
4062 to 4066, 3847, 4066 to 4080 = 0.4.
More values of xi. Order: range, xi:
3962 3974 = 5.361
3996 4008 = 10.24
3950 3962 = 9.158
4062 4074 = 9.992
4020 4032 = 10.45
